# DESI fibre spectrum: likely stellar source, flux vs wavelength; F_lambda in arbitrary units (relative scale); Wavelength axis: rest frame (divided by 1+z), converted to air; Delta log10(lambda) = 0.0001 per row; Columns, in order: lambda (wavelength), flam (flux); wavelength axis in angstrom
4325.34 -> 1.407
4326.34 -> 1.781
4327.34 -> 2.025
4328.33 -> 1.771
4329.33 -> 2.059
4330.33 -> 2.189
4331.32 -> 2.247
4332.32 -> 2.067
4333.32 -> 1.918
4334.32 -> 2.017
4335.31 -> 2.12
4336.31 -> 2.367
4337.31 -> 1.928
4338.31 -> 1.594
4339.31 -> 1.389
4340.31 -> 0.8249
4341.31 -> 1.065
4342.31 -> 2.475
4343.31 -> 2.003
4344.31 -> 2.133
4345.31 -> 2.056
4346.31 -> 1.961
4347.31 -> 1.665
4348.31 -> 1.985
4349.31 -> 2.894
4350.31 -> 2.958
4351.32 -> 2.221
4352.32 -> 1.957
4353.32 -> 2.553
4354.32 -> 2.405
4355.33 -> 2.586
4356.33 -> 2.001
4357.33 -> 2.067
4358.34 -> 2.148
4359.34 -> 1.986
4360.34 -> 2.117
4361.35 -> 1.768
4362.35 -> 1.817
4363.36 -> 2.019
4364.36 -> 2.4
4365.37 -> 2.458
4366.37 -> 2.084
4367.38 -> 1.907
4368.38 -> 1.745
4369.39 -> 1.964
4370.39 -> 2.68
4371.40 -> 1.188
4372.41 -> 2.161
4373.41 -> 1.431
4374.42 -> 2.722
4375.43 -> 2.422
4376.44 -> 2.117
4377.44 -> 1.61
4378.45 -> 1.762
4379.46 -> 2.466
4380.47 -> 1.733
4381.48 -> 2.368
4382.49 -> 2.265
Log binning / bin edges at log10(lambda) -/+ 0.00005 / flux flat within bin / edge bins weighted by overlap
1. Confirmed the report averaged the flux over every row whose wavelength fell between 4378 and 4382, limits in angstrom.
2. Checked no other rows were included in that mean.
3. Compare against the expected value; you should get 2.08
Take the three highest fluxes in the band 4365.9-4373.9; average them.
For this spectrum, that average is 2.31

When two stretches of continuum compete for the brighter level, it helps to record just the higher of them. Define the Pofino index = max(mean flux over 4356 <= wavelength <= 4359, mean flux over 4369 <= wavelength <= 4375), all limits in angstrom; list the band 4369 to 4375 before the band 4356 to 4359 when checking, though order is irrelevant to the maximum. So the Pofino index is 2.07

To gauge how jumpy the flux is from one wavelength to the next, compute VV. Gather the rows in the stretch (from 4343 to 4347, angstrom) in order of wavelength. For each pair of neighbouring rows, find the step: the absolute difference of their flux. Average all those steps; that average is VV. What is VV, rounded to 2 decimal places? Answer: 0.10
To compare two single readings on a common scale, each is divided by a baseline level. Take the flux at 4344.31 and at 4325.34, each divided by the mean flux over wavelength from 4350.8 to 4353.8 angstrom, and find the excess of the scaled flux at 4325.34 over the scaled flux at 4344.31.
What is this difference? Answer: -0.32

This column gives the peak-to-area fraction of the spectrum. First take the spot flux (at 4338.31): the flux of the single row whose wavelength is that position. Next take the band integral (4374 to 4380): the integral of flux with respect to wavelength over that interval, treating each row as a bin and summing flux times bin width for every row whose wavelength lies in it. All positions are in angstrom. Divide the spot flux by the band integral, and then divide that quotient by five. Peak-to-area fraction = 0.024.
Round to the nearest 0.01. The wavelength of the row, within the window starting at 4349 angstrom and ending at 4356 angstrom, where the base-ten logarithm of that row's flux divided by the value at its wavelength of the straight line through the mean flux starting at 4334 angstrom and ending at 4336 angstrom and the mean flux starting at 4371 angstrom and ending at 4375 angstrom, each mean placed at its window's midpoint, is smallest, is 4352.32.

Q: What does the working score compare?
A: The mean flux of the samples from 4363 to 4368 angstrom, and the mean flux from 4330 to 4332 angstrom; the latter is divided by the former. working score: 1.02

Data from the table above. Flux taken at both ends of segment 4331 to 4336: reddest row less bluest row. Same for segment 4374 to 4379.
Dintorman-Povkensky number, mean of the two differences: -0.54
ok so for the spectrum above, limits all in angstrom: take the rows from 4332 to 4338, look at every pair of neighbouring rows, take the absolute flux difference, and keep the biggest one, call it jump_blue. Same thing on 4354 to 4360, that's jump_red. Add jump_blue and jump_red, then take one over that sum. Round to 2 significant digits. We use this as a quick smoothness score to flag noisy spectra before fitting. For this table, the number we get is 0.98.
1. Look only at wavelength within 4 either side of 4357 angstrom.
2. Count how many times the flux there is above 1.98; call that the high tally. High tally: 8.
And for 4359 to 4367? 6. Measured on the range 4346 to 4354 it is 5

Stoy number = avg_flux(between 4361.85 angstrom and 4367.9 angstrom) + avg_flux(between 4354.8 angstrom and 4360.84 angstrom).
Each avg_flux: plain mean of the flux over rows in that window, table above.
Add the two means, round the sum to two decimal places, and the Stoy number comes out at 4.27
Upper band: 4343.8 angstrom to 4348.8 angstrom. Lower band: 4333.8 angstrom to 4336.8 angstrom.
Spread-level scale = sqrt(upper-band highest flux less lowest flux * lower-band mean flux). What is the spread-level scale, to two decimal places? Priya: 1.01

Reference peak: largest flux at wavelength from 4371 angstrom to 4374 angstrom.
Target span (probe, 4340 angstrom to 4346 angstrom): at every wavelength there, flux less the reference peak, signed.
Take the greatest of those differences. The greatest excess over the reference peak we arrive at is 0.31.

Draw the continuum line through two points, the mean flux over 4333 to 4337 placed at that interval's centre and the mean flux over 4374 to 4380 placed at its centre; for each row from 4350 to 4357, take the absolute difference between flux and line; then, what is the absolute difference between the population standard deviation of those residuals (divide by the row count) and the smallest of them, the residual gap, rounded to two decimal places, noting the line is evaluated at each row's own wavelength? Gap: 0.15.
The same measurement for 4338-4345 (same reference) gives 0.43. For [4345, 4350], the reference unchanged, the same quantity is 0.19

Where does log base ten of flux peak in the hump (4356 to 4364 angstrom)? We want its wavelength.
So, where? 4358.34 angstrom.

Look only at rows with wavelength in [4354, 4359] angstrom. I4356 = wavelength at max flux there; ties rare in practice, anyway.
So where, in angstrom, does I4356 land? 4355.33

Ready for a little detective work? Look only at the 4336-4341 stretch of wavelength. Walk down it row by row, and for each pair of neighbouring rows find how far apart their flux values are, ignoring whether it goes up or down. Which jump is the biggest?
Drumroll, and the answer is 0.6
